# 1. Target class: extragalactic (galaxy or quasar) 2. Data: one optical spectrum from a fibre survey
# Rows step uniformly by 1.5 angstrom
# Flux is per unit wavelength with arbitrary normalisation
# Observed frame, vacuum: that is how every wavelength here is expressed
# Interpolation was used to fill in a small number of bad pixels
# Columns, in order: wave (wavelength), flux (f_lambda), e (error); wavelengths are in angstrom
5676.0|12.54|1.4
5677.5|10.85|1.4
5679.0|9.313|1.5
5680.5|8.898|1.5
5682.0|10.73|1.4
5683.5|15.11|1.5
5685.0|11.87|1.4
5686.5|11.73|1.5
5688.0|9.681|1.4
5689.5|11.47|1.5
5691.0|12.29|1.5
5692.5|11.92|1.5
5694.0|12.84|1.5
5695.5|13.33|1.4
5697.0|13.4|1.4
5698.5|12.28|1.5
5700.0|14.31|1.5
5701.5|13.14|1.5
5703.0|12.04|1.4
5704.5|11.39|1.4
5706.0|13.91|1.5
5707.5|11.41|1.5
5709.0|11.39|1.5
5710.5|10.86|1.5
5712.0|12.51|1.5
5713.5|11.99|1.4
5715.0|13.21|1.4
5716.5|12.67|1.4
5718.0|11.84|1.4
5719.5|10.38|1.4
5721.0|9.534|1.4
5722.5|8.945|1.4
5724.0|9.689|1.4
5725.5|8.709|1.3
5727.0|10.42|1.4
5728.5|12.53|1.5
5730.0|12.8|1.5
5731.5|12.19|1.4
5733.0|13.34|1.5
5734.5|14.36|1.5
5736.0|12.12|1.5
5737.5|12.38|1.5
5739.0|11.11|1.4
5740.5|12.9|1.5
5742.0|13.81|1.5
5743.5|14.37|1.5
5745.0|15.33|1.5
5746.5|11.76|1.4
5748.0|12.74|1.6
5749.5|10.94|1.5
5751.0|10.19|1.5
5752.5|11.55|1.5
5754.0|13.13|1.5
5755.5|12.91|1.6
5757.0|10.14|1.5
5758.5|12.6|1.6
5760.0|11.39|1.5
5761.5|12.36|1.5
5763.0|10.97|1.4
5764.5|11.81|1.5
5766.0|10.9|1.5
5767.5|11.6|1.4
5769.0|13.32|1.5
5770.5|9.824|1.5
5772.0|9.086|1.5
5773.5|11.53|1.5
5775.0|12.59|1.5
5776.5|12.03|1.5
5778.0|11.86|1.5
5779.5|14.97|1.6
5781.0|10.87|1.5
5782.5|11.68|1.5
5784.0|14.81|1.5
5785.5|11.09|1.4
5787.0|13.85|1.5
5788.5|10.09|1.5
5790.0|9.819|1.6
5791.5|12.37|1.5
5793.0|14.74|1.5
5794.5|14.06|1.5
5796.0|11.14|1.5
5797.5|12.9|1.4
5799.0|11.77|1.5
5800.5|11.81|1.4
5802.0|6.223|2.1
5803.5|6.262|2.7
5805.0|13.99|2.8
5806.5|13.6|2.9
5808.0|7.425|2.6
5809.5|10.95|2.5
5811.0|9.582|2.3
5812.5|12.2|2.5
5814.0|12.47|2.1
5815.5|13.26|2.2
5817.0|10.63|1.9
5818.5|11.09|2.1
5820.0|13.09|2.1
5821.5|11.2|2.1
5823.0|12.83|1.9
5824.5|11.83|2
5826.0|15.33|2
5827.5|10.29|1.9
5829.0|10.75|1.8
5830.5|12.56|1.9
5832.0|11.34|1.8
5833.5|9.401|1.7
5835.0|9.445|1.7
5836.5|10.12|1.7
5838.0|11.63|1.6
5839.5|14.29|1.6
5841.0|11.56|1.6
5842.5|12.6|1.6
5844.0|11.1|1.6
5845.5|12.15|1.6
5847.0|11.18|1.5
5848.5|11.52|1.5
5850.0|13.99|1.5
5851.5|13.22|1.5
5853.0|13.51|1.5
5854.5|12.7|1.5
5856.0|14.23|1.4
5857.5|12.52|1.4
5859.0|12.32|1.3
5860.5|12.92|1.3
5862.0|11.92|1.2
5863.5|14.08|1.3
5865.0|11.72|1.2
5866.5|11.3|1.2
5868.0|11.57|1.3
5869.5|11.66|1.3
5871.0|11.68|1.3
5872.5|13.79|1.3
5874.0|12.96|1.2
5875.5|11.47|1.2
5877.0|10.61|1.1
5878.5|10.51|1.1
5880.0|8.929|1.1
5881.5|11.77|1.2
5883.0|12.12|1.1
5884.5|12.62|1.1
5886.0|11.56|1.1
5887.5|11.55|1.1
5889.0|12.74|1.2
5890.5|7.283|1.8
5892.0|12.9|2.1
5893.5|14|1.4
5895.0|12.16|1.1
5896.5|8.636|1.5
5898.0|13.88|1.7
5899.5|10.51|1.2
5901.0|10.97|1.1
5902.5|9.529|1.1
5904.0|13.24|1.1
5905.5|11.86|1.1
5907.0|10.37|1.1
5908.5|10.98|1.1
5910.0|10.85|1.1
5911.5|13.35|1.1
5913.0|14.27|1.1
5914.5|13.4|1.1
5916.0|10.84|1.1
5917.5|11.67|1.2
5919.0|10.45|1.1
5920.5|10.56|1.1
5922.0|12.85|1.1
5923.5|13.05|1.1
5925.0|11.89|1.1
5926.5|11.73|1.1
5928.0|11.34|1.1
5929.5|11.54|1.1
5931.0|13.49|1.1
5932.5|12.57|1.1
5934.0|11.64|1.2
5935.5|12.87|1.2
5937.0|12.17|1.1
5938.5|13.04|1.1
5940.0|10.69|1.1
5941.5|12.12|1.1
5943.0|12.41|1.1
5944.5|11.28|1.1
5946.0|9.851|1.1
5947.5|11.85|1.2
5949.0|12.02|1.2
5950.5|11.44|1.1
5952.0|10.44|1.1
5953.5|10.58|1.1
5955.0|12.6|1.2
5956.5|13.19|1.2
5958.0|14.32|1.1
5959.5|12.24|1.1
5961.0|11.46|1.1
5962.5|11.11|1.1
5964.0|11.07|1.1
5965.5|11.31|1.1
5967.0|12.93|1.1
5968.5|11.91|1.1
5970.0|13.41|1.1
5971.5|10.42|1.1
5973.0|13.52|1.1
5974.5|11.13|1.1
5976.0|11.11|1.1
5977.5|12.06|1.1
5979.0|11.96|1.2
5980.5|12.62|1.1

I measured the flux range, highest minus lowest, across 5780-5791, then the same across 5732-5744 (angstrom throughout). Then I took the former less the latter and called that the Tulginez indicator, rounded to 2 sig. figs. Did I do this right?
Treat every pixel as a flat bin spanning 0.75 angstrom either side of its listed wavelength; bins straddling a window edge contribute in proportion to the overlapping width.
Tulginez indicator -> 1.7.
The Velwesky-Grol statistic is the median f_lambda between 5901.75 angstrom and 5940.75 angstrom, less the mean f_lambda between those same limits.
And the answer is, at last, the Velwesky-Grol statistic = -0.1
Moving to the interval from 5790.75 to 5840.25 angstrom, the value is 0.2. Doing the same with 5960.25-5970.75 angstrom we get -0.4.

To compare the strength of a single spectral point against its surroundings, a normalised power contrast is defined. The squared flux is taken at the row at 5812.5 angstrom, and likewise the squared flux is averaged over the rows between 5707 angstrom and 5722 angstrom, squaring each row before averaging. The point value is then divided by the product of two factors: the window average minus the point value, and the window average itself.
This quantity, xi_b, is -0.08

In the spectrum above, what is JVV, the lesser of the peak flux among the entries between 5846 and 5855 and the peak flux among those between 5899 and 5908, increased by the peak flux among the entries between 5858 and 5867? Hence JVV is 27.3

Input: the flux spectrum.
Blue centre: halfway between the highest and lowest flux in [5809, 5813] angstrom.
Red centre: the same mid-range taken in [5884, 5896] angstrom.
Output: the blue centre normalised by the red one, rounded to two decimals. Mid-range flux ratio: 1.02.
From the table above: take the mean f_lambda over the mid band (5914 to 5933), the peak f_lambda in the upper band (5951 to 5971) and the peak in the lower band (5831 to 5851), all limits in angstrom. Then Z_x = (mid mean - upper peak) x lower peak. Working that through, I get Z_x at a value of -34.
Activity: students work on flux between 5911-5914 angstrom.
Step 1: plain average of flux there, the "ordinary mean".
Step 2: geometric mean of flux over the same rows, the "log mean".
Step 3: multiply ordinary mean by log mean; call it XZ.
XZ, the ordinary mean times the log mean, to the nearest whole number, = 191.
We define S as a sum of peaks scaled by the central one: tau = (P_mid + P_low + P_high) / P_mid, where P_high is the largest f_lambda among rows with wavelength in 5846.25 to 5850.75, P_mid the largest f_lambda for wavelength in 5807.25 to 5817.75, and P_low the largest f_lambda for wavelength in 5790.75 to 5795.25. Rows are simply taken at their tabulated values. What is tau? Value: 3.17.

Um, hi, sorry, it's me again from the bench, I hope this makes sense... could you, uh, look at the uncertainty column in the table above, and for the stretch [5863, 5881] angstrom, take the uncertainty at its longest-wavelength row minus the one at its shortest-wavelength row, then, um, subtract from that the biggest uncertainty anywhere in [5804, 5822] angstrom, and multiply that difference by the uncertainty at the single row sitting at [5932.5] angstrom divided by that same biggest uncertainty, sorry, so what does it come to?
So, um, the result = -1.2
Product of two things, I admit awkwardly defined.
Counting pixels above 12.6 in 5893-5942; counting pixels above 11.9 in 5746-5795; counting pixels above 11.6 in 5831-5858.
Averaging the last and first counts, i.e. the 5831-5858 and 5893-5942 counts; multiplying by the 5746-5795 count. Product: 147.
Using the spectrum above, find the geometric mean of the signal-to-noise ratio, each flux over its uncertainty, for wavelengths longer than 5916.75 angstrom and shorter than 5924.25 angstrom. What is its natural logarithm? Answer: 2.34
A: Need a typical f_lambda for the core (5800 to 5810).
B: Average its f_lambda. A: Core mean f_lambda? 10.0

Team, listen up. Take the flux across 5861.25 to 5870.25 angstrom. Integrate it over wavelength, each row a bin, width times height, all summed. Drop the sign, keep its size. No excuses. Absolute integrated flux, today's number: 108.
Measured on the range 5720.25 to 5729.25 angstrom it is 90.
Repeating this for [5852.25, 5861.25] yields 117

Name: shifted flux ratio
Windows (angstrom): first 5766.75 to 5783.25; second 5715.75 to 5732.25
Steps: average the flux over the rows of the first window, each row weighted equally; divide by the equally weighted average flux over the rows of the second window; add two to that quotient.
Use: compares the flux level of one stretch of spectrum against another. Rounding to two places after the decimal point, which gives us 3.08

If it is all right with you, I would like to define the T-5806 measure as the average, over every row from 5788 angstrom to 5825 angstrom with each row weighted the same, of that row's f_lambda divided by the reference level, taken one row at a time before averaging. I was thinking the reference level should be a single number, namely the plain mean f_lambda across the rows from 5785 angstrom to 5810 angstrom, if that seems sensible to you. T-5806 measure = 1.010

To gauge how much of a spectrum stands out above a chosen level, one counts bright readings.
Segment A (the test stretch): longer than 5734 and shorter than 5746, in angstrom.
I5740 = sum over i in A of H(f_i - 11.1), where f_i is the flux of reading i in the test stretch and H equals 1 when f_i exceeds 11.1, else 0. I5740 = 8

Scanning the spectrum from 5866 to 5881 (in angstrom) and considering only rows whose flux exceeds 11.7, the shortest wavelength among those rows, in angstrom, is 5872.5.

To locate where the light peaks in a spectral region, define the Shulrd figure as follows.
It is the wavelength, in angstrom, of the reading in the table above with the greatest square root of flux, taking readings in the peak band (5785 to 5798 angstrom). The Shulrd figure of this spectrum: 5793.0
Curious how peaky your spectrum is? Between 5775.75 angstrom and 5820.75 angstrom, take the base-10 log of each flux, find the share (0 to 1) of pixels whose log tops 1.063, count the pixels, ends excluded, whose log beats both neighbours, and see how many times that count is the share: 15.0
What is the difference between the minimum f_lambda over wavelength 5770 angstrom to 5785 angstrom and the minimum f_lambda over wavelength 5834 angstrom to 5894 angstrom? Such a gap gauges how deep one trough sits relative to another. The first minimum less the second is 1.8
